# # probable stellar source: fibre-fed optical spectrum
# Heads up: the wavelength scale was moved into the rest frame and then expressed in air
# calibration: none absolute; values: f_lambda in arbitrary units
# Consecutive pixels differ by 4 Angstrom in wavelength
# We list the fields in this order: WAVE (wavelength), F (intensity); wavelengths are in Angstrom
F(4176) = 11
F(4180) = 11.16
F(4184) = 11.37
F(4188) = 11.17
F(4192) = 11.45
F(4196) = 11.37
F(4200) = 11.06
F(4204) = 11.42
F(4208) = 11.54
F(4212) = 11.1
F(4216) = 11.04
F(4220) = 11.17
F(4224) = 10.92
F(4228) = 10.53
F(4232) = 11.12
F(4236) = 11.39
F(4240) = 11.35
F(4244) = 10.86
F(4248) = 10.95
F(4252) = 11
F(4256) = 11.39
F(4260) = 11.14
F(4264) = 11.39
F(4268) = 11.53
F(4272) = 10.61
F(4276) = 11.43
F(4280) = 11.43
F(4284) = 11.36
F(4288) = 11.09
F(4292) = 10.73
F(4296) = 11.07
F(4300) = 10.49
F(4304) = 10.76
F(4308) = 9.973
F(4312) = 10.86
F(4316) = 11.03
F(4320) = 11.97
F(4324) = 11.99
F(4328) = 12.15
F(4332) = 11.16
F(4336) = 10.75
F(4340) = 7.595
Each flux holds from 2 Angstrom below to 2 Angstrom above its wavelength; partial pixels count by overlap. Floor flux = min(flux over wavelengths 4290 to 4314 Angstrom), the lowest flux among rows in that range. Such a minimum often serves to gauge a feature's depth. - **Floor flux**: 9.973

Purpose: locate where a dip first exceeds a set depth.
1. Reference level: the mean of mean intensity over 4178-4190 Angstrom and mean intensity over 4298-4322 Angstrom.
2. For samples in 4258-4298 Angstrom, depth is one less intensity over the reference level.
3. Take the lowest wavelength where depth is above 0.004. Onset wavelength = 4272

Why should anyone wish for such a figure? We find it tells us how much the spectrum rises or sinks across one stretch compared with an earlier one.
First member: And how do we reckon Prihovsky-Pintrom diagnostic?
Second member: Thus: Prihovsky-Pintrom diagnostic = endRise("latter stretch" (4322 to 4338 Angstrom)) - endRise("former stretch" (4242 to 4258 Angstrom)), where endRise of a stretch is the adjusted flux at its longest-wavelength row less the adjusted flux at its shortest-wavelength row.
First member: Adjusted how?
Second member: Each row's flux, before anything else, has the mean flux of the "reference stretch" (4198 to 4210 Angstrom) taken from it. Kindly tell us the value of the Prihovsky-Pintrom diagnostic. -1.77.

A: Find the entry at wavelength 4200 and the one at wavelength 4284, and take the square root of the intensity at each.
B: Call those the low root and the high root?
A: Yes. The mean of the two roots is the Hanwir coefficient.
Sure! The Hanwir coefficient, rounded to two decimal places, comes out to 3.35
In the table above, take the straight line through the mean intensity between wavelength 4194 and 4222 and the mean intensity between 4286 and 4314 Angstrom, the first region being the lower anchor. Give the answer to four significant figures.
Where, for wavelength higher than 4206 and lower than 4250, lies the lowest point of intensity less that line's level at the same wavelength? 4228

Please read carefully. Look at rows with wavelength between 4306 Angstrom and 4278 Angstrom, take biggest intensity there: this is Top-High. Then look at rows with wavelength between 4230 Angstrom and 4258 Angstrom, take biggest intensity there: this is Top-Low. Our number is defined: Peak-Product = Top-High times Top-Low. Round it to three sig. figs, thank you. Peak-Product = 130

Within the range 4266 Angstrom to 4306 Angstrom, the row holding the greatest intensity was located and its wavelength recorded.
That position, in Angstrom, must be 4268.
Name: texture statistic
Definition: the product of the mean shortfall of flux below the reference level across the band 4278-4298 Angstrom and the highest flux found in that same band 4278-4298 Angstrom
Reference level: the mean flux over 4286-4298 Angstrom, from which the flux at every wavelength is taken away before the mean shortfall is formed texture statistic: -2.0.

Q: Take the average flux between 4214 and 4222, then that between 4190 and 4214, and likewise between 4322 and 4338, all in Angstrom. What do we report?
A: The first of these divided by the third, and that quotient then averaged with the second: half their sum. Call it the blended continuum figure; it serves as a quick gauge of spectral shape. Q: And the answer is 6.14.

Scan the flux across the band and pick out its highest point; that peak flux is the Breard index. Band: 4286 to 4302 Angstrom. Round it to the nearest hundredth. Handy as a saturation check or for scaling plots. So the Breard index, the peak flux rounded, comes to 11.09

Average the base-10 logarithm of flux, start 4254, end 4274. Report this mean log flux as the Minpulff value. 1.05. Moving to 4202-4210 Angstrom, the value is 1.06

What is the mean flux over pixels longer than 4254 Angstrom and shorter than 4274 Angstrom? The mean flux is 11.2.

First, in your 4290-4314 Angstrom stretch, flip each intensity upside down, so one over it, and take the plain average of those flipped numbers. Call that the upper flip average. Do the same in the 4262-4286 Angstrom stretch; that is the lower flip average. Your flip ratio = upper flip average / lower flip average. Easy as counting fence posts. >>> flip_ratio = 1.06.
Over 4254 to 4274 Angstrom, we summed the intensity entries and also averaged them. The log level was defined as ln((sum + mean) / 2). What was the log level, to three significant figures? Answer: 3.52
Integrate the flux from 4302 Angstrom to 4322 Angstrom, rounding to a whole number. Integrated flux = 218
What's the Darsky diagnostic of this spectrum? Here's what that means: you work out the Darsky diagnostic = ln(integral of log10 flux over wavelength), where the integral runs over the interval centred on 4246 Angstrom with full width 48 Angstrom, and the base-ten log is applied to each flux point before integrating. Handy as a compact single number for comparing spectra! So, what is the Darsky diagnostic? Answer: 3.92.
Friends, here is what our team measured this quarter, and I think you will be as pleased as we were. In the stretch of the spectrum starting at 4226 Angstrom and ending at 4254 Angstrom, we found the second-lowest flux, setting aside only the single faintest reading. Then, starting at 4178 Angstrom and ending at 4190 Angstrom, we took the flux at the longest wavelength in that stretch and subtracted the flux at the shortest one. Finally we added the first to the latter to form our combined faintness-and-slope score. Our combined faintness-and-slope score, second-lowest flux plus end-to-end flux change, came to 10.9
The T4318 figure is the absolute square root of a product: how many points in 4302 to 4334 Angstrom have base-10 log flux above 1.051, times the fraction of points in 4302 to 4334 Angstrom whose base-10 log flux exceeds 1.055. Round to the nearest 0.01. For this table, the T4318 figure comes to 1.06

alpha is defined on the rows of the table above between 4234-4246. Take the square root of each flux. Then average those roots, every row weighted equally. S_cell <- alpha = 3.35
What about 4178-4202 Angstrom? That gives 3.36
